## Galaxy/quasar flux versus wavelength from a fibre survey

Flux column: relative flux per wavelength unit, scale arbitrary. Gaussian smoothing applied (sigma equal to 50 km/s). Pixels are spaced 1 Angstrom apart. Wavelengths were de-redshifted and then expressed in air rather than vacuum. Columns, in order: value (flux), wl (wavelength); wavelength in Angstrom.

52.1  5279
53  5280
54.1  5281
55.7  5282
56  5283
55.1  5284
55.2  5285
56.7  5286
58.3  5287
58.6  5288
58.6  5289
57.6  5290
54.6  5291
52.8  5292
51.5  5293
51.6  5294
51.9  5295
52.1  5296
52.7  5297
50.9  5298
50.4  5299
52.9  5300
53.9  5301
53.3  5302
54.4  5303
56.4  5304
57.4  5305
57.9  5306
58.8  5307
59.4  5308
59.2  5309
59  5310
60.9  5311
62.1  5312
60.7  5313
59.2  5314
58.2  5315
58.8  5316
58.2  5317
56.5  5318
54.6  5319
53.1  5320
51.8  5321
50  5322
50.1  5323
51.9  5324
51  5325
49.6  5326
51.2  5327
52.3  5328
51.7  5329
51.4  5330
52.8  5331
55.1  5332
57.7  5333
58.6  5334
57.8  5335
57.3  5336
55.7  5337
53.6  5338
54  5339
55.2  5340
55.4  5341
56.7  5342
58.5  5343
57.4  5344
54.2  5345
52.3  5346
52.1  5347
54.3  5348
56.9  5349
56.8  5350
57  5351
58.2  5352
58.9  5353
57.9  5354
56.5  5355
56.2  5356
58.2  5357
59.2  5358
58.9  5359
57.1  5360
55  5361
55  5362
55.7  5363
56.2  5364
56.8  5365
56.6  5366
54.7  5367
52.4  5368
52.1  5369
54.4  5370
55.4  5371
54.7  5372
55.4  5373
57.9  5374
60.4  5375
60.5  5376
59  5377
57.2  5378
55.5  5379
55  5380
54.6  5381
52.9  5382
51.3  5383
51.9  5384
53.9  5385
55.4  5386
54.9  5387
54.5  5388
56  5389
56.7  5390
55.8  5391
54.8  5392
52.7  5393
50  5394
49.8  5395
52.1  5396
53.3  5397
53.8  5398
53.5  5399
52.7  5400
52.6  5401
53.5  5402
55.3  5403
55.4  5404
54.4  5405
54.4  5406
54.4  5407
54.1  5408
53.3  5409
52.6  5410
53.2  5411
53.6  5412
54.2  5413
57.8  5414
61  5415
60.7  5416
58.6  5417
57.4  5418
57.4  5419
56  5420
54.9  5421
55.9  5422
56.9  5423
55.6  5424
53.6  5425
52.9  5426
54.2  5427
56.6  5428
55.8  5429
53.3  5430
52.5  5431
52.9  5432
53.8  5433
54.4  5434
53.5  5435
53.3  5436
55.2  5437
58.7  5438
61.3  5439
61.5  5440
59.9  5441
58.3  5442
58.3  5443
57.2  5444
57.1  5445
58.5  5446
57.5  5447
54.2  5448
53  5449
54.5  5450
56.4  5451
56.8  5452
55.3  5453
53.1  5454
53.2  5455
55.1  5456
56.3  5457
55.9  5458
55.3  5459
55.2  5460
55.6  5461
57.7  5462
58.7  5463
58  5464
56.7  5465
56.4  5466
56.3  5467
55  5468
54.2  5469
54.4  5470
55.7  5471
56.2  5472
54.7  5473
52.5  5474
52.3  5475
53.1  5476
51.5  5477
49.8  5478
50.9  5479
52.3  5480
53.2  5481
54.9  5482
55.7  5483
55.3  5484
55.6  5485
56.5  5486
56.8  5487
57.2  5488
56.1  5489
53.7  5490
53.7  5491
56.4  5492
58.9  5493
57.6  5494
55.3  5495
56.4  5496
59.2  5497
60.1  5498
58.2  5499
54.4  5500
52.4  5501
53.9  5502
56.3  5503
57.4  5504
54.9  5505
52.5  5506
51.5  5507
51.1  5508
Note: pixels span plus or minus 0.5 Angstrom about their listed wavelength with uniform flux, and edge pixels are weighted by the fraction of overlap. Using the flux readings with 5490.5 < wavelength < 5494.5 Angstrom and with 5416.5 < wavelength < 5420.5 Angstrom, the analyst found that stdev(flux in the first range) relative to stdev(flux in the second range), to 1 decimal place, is 2.1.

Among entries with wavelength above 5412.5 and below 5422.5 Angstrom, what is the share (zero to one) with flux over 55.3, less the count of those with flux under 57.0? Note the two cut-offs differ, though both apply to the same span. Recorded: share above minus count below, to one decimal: -3.2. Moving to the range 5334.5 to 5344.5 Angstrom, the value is -5.3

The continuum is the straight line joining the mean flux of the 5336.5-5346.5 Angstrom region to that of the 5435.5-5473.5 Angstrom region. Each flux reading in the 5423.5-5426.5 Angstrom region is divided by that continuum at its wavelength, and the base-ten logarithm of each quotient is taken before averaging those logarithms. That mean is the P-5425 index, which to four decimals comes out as -0.0161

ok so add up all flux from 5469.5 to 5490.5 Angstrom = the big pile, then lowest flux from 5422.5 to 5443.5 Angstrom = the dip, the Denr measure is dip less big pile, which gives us -1086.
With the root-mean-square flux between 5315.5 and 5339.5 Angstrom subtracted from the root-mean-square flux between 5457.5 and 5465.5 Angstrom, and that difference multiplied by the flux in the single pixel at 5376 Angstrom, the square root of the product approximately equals 13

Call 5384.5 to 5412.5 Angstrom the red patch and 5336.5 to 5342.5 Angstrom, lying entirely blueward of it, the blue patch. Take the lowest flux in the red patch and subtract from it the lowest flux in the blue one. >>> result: -3.8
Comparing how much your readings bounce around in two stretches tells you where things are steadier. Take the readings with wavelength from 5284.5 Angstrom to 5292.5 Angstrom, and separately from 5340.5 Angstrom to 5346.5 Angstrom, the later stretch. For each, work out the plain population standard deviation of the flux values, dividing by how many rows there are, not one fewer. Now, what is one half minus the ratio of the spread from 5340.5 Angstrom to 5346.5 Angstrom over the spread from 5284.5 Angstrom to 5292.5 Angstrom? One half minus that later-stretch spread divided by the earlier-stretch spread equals -0.5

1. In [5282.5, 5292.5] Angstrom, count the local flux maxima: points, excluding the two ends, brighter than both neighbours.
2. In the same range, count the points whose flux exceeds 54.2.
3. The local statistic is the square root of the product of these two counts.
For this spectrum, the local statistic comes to 0.0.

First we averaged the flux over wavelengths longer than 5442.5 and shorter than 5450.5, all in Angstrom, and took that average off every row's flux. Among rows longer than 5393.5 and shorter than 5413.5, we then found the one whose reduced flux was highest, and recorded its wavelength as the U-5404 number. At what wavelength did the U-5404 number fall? 5404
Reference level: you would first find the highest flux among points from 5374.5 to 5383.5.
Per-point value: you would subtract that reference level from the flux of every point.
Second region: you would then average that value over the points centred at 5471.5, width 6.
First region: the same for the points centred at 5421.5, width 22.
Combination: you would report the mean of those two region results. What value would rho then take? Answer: -5.4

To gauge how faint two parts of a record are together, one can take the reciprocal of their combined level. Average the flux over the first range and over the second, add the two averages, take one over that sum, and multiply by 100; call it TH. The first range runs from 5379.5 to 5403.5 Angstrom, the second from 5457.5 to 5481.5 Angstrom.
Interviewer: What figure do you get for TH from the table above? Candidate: 0.924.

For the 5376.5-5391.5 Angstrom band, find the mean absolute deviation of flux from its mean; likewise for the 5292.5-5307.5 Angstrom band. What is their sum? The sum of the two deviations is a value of 3.62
